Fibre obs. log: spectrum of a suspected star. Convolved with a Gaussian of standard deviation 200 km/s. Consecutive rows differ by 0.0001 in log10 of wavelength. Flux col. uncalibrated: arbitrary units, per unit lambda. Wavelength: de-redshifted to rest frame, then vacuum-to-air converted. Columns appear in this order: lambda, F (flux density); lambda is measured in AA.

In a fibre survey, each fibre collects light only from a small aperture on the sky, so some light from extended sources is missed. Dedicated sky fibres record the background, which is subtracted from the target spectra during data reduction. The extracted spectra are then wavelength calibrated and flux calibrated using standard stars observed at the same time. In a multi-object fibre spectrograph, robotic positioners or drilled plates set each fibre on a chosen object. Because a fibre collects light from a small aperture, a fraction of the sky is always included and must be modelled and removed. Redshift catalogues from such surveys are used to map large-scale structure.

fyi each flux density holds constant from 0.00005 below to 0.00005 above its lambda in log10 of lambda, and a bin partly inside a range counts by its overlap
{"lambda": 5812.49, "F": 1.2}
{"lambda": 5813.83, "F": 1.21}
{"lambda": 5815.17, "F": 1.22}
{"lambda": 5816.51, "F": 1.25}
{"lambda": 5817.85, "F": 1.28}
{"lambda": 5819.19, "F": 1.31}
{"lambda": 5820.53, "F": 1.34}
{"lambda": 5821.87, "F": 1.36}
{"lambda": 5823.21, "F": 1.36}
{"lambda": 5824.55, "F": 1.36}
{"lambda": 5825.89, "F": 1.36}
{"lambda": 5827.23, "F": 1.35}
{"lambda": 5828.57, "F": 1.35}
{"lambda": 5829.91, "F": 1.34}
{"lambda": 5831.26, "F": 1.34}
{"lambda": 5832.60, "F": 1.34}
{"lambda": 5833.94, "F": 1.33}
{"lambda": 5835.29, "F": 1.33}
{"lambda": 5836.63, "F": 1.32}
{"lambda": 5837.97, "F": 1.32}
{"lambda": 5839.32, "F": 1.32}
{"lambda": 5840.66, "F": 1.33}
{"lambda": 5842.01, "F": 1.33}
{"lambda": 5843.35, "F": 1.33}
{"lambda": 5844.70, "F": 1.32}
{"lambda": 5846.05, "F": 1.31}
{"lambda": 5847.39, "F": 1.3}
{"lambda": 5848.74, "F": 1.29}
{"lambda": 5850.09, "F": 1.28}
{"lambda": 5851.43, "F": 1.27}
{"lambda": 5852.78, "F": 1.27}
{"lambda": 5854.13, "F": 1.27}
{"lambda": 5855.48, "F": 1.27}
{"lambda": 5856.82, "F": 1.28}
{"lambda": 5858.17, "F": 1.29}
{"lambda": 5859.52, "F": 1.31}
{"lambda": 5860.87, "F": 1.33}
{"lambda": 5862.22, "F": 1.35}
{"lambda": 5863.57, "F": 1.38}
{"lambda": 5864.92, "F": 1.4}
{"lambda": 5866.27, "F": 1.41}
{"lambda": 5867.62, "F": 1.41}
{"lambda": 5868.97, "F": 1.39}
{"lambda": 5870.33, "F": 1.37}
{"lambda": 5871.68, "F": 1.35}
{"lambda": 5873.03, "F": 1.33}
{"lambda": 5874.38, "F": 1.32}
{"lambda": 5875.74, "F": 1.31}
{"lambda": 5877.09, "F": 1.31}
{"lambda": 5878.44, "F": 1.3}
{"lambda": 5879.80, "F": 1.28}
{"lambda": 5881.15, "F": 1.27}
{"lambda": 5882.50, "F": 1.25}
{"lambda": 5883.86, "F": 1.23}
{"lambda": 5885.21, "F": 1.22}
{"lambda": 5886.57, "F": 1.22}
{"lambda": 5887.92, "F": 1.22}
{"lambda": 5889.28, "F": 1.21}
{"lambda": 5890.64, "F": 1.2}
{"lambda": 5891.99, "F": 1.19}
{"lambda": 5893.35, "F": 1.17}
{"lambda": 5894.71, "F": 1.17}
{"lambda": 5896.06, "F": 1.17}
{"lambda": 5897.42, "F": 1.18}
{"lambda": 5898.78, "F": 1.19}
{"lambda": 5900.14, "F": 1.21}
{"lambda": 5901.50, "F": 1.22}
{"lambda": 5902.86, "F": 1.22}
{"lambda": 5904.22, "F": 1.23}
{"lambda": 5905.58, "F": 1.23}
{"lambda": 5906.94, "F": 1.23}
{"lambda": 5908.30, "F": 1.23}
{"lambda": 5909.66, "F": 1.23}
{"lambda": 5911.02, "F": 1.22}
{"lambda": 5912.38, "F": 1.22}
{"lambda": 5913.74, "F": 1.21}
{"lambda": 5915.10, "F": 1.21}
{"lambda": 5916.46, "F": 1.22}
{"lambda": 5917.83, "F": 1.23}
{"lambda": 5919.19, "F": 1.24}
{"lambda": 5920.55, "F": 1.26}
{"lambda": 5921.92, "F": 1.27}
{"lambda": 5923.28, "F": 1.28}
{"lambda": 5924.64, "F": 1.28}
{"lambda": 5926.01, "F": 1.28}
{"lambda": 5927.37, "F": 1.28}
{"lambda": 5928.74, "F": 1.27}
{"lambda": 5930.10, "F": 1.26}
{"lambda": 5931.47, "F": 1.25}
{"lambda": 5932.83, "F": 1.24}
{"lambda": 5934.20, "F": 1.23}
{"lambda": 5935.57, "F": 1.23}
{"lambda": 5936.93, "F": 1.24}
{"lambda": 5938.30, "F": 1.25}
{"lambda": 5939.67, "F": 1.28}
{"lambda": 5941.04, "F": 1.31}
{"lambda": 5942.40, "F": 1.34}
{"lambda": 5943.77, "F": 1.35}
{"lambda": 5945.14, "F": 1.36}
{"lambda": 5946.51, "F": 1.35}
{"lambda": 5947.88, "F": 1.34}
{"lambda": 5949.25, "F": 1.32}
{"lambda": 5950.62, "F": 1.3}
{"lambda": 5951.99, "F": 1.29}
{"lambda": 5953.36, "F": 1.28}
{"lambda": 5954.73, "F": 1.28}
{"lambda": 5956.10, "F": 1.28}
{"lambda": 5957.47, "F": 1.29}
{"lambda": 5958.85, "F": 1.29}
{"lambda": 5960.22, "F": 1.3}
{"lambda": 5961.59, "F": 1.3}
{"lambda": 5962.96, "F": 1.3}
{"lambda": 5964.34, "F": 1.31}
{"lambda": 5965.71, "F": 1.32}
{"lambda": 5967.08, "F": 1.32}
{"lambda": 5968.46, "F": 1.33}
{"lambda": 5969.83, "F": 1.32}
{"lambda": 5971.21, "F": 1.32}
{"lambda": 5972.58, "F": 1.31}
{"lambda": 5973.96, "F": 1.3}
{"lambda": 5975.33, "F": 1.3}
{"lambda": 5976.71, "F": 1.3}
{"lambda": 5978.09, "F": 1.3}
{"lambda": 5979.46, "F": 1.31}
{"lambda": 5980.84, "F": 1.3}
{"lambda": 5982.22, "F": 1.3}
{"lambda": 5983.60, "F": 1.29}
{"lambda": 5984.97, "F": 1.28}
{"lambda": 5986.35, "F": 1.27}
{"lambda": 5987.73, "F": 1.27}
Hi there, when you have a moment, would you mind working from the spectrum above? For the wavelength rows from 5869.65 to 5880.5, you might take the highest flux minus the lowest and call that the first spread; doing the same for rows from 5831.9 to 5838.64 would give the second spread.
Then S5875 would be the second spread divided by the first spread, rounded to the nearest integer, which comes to 0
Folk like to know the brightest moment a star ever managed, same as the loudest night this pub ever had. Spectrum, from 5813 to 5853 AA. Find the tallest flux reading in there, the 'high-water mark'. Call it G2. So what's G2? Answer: 1.36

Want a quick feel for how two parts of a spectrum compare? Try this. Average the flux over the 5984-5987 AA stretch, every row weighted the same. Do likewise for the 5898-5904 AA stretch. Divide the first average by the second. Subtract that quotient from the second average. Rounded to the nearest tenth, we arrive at 0.2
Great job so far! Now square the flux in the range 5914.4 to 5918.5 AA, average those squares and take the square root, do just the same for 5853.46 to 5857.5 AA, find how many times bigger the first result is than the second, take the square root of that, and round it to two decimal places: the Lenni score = 0.98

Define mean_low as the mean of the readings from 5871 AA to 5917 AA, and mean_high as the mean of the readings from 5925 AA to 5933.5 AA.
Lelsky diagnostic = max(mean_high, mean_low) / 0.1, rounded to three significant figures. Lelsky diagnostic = 12.6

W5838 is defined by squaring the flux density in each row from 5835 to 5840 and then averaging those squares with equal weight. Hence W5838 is 1.75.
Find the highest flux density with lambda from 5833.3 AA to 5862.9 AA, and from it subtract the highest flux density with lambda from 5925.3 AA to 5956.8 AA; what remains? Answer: -0.010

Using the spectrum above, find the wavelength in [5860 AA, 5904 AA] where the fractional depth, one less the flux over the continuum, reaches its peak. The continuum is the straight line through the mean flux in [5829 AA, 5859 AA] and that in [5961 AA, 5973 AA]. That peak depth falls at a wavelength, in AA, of 5896.06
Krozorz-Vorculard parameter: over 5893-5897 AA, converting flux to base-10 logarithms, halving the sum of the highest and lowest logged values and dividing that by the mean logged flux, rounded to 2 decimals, 1.00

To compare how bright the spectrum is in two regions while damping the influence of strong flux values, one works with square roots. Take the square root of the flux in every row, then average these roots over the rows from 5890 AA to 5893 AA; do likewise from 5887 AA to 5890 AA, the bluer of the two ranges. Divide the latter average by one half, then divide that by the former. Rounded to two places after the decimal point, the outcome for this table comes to 2.02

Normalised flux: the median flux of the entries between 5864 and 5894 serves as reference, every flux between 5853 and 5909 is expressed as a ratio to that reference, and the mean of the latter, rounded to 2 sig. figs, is 0.99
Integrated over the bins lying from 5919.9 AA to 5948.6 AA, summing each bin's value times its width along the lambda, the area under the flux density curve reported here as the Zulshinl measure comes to 36.8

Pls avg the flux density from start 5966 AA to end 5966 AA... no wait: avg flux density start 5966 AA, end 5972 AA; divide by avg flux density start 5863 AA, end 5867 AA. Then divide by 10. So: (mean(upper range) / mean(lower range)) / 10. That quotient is 0.095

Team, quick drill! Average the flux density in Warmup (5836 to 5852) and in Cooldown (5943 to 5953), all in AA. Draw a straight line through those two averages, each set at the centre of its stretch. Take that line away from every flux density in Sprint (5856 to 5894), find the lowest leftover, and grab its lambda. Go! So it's 5893.35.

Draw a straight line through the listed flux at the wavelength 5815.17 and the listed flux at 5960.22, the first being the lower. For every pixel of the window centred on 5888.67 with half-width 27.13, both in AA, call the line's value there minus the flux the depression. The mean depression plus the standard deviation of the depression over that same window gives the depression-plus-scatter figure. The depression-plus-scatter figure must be 0.08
